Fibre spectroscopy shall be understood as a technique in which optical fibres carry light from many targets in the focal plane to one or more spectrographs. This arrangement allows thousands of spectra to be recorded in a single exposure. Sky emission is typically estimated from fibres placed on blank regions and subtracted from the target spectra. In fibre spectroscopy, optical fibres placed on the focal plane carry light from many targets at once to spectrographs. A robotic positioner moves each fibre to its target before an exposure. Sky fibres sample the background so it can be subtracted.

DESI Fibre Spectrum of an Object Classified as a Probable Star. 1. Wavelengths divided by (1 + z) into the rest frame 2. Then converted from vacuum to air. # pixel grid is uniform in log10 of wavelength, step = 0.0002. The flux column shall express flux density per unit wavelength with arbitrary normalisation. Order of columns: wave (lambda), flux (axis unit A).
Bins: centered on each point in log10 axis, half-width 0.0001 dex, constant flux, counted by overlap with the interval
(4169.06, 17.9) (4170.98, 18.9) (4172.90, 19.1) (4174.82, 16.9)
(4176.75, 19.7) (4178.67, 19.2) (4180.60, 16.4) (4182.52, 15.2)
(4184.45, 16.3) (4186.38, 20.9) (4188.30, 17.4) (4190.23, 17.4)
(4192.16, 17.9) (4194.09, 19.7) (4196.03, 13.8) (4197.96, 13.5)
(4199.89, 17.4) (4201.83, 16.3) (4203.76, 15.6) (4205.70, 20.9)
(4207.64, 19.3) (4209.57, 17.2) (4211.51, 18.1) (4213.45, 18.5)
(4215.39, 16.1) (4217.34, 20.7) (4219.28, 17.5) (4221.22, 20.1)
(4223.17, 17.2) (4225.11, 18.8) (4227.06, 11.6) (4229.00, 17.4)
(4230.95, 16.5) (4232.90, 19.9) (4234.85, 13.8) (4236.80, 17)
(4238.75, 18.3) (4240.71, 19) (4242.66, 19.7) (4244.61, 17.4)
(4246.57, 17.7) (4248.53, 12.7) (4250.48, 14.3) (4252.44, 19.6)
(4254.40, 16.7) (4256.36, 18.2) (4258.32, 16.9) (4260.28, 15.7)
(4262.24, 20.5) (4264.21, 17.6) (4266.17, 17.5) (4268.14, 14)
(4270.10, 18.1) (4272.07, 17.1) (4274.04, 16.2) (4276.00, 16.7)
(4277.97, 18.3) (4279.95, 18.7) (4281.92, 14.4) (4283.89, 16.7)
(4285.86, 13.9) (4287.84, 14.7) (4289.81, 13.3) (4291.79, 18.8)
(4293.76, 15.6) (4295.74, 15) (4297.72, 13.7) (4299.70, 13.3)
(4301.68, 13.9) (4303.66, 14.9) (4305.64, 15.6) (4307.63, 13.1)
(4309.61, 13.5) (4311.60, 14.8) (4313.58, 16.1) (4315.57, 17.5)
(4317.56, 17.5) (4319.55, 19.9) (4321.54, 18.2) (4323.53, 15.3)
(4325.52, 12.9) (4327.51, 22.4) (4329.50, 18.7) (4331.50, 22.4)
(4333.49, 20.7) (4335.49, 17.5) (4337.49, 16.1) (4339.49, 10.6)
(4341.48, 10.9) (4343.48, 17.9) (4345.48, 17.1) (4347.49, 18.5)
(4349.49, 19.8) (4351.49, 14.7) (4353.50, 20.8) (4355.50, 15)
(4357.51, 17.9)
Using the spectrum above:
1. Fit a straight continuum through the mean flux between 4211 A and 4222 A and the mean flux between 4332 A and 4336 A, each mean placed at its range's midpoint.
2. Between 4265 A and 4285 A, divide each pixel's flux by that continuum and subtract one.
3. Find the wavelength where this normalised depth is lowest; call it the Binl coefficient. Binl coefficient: 4268.14 A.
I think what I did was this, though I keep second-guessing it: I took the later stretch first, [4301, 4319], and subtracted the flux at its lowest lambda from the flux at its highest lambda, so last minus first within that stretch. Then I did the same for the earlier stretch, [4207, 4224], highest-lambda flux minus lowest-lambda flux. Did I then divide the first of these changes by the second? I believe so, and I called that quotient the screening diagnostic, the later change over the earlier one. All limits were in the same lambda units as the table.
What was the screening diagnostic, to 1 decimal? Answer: -1.7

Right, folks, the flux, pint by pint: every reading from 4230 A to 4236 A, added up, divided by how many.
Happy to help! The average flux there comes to 16.7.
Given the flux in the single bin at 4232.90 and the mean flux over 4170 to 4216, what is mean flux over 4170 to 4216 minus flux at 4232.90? -2.3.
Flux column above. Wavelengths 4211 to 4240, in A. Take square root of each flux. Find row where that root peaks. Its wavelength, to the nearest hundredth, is 4217.34 A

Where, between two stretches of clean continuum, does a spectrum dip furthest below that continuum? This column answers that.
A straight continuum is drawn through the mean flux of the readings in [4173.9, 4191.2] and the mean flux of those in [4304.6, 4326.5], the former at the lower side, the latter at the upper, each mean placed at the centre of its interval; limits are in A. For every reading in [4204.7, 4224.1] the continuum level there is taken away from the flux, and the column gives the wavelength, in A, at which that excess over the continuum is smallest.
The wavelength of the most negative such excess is 4215.39 A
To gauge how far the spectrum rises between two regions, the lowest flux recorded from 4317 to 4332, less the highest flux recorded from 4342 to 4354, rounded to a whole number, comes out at -8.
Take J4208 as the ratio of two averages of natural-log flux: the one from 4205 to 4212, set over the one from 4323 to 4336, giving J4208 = 1.01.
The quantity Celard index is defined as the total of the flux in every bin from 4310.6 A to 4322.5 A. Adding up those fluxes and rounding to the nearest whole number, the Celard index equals 104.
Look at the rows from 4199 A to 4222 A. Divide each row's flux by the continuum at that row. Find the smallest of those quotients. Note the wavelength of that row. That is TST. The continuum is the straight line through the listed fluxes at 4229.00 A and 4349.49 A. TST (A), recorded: 4203.76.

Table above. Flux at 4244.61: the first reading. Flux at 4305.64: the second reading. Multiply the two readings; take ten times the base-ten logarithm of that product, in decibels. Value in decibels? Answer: 24.3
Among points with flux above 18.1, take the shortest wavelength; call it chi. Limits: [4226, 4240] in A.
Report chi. 4232.90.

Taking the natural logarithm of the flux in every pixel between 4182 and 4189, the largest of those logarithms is 3.04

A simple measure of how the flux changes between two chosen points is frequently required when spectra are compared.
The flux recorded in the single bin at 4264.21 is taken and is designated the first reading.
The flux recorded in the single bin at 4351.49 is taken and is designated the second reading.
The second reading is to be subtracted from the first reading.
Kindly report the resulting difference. 2.9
